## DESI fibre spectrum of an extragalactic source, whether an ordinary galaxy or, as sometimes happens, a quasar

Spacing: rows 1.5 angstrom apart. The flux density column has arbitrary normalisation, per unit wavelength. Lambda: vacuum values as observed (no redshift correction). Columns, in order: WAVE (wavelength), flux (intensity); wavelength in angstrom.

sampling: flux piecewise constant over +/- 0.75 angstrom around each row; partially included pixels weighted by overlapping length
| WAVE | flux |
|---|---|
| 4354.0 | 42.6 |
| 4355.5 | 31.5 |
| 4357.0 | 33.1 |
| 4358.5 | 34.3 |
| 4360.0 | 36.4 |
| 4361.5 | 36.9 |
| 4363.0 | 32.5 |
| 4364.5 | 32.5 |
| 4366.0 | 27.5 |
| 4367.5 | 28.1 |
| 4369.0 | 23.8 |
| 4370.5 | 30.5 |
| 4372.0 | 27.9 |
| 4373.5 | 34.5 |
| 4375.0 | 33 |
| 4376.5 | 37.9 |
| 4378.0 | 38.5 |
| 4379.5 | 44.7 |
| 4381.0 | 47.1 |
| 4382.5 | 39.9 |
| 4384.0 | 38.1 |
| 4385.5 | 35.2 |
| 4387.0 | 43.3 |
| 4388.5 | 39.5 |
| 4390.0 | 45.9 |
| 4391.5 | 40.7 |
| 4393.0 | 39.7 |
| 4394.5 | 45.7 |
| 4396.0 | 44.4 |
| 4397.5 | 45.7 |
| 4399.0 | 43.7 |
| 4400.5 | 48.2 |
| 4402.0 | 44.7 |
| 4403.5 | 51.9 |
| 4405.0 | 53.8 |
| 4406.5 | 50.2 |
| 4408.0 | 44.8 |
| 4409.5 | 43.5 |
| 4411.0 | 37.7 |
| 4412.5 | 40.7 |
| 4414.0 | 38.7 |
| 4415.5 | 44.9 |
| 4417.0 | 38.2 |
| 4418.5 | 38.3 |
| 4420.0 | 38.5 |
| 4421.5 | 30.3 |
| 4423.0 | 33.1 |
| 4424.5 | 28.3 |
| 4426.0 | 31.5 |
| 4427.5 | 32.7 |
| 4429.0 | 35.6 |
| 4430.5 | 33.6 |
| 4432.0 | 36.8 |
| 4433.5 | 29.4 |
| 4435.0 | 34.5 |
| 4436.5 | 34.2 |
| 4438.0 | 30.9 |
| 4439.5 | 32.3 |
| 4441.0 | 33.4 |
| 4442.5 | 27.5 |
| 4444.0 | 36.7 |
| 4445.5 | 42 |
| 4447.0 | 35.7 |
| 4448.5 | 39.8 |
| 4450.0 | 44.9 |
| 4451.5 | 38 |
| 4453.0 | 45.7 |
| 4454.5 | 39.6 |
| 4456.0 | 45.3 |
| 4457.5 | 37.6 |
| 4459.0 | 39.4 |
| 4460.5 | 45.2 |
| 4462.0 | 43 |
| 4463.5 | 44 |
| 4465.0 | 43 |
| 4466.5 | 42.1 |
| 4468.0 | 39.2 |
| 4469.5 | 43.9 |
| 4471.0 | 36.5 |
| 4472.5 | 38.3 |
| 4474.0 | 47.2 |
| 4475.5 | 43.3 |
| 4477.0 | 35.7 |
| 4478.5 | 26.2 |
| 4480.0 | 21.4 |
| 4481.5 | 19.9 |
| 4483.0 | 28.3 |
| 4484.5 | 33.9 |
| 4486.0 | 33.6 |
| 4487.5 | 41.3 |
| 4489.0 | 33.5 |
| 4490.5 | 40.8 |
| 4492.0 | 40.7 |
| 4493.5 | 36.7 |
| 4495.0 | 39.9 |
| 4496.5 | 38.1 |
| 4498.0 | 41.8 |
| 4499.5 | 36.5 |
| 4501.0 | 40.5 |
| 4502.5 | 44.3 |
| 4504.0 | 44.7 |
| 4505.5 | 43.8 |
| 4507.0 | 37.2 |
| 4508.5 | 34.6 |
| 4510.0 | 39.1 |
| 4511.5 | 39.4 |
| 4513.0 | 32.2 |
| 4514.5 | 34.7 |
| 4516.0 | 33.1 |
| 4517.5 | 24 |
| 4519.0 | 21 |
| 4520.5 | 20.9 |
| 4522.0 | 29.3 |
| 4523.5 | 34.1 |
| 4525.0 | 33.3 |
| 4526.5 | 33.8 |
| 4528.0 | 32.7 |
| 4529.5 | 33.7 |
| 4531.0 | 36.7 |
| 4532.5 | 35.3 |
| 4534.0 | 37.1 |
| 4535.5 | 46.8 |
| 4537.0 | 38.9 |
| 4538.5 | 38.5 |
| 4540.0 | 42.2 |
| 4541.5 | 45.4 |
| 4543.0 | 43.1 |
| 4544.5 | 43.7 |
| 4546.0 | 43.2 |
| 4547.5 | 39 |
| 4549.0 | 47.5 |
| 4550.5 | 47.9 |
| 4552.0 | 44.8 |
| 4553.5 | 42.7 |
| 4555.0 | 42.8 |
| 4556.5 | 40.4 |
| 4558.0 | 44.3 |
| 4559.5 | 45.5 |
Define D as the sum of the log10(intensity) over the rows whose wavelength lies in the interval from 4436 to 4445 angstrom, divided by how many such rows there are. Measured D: 1.51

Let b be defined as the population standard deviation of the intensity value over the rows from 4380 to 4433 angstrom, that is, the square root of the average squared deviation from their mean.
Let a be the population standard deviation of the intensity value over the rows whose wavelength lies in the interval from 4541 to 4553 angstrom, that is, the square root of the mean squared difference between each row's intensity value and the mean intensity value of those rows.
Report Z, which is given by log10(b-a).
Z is 0.5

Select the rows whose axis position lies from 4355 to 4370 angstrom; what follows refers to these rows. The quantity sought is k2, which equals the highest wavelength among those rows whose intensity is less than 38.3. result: 4369.0 angstrom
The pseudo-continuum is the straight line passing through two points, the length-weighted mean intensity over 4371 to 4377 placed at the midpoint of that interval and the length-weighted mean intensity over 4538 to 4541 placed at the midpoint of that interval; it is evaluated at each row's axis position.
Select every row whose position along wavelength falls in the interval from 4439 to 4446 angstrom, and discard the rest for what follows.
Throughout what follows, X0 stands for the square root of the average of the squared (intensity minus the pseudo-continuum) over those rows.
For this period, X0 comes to 5.1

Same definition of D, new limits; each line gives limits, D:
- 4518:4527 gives 1.45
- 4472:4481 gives 1.53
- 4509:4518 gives 1.52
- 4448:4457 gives 1.62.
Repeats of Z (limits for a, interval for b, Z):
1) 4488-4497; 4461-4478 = -0.1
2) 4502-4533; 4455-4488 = 0.1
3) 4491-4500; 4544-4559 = -0.2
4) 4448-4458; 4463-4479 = 0.3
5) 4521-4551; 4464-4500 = 0.1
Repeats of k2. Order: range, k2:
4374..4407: 4385.5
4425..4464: 4457.5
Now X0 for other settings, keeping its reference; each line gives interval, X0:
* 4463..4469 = 5.0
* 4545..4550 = 3.9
